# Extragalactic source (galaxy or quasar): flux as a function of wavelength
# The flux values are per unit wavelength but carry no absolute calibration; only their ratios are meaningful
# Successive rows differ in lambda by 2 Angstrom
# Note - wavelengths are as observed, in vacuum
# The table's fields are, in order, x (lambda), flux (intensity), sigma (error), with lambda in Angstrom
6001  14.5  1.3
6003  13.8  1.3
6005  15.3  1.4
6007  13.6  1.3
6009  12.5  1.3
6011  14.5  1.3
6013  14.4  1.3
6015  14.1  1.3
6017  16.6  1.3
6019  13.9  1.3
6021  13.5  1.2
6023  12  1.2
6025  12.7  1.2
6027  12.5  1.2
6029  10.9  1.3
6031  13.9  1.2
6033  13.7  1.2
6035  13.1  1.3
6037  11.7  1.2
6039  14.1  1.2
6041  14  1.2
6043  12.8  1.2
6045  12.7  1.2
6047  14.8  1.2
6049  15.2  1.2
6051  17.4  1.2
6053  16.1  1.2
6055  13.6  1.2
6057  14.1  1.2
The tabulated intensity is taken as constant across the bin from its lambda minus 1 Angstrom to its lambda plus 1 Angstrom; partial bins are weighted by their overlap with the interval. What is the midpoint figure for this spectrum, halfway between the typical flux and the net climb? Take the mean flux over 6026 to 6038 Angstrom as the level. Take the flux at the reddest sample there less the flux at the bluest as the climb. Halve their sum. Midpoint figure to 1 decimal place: 5.9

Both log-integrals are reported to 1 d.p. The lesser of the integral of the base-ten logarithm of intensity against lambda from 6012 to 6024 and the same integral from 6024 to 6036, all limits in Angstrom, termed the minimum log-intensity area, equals 13.3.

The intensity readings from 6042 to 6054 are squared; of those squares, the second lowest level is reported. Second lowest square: 164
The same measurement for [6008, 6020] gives 193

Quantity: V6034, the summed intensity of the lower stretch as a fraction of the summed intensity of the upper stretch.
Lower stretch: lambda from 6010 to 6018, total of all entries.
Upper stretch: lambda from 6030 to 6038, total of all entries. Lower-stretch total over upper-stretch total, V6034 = 1.14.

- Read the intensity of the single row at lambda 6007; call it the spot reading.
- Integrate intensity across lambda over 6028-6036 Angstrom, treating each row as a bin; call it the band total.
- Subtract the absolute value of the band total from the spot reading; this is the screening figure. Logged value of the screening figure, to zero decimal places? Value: -90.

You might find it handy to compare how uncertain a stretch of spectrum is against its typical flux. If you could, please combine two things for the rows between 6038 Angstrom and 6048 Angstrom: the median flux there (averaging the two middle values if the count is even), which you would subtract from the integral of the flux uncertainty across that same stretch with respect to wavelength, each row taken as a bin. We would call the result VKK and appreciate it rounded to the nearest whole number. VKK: -2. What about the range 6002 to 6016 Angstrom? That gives 4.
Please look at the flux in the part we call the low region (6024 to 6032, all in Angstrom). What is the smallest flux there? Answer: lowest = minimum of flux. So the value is 10.9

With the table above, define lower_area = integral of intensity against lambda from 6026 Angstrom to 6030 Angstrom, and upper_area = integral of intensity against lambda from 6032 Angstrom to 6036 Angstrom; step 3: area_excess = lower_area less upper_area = -6.8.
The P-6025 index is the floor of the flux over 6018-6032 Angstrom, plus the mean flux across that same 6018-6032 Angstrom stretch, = 23.7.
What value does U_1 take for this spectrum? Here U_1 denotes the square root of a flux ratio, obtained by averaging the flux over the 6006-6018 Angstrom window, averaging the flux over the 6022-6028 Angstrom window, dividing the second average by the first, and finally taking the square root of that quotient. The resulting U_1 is 0.93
